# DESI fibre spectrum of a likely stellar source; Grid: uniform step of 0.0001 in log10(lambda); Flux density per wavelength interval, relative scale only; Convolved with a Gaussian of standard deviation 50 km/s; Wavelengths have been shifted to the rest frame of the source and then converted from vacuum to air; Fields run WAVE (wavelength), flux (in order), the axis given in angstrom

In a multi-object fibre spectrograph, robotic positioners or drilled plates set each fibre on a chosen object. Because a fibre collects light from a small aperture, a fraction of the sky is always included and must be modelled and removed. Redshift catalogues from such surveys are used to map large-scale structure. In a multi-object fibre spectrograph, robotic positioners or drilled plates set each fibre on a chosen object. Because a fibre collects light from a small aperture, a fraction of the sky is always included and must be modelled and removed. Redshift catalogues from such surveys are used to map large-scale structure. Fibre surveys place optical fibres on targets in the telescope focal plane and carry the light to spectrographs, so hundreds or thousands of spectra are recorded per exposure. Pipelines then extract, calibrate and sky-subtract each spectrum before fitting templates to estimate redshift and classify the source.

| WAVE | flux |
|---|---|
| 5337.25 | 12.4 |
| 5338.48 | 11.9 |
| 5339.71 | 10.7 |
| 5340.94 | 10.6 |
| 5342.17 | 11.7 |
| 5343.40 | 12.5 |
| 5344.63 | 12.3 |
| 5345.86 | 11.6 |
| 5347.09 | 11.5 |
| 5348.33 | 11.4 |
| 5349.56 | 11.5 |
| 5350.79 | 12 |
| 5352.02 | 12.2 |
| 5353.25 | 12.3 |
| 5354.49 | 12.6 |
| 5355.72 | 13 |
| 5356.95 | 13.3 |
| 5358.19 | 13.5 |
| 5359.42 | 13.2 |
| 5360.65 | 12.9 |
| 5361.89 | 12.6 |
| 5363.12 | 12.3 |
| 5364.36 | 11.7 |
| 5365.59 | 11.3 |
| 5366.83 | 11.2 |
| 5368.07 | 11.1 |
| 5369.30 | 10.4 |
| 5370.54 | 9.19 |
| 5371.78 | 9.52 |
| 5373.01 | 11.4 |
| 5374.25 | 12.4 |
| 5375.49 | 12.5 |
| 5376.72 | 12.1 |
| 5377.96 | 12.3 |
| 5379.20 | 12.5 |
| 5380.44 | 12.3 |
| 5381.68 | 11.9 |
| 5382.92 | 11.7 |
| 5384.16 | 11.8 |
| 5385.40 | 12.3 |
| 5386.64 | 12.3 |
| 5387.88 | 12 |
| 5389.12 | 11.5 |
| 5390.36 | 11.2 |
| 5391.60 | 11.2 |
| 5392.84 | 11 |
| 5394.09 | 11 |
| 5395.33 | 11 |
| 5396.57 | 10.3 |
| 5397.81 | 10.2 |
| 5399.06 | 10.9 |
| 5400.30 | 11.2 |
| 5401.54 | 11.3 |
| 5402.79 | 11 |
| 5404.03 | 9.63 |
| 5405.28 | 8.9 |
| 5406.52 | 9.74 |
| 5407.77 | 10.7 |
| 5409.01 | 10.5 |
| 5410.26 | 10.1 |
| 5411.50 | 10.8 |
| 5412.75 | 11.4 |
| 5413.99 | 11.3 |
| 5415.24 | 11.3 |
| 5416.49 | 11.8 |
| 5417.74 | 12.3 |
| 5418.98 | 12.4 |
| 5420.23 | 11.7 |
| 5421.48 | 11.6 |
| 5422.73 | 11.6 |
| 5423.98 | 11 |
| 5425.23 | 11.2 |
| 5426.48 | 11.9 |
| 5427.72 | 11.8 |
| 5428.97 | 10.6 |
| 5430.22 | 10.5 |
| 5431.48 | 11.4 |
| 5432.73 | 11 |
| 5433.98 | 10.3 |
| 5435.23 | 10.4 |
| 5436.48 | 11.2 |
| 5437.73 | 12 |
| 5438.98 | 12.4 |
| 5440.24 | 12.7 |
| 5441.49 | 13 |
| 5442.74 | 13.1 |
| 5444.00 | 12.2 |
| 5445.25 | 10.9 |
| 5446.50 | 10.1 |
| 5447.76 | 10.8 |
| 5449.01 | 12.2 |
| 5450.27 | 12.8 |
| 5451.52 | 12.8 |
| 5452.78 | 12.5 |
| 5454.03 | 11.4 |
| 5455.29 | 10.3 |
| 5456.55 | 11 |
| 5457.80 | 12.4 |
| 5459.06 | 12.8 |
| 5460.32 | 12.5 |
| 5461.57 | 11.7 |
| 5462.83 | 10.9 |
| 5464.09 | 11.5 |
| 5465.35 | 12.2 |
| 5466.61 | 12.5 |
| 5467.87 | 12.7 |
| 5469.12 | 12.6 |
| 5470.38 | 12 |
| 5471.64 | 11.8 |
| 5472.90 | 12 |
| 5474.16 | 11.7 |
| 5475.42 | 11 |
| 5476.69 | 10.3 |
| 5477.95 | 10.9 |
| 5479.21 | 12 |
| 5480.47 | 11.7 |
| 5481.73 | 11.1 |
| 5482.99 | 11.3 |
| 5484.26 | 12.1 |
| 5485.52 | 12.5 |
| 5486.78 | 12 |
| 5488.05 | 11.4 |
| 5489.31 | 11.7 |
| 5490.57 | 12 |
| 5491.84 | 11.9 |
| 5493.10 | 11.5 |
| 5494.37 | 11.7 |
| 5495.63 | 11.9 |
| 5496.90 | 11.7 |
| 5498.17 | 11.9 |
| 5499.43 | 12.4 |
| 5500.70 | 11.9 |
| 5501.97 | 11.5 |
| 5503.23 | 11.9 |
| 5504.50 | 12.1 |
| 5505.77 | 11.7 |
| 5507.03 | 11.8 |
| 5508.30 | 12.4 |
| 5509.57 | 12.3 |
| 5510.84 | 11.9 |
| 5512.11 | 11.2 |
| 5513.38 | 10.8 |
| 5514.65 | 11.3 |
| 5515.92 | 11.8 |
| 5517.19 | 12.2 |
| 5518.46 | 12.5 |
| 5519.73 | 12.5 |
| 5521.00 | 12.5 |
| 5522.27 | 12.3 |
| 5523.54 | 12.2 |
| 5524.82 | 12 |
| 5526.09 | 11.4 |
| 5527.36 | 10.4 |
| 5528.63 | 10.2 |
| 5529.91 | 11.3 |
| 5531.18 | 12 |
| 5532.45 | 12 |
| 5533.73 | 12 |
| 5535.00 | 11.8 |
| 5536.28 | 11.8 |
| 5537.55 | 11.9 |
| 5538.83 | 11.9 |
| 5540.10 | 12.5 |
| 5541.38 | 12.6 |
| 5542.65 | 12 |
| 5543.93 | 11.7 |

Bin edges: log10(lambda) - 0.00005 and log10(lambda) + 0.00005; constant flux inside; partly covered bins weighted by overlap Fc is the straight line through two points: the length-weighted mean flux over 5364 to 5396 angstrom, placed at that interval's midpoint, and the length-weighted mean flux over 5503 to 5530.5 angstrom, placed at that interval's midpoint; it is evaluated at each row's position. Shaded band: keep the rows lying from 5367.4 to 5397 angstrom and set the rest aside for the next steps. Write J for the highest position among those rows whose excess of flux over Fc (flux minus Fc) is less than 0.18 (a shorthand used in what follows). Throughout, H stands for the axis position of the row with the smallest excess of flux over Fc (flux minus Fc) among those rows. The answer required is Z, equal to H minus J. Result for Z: -26.0 angstrom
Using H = 5370.54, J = 5396.57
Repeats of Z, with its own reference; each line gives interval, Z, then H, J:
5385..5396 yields 0.0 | 5395.33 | 5395.33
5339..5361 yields -8.6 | 5340.94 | 5349.56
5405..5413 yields -7.5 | 5405.28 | 5412.75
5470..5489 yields -11.4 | 5476.69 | 5488.05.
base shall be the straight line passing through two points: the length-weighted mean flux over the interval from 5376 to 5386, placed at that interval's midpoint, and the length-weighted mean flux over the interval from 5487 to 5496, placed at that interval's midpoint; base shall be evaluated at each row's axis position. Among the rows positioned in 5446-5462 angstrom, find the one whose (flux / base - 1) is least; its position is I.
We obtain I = 5446.50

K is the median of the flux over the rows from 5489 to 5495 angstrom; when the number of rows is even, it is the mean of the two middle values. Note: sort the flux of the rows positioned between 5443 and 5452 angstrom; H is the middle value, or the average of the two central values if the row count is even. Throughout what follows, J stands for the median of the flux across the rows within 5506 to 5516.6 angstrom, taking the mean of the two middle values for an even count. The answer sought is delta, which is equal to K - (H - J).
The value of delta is 11.3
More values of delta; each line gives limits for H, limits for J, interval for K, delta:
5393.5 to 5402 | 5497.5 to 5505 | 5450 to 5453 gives 13.7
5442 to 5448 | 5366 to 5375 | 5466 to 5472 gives 12.7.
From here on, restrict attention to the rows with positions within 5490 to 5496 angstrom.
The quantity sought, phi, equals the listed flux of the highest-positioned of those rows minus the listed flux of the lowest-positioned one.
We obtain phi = -0.10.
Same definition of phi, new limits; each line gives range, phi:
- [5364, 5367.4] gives -0.50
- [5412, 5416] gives -0.10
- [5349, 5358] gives 1.80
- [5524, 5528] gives -1.60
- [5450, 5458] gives -0.40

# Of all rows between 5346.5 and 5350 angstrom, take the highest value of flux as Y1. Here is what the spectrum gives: 11.5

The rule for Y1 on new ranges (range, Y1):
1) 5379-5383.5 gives 12.5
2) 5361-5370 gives 12.6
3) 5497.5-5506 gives 12.4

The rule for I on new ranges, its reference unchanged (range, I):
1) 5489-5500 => 5493.10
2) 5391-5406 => 5405.28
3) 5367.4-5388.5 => 5370.54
